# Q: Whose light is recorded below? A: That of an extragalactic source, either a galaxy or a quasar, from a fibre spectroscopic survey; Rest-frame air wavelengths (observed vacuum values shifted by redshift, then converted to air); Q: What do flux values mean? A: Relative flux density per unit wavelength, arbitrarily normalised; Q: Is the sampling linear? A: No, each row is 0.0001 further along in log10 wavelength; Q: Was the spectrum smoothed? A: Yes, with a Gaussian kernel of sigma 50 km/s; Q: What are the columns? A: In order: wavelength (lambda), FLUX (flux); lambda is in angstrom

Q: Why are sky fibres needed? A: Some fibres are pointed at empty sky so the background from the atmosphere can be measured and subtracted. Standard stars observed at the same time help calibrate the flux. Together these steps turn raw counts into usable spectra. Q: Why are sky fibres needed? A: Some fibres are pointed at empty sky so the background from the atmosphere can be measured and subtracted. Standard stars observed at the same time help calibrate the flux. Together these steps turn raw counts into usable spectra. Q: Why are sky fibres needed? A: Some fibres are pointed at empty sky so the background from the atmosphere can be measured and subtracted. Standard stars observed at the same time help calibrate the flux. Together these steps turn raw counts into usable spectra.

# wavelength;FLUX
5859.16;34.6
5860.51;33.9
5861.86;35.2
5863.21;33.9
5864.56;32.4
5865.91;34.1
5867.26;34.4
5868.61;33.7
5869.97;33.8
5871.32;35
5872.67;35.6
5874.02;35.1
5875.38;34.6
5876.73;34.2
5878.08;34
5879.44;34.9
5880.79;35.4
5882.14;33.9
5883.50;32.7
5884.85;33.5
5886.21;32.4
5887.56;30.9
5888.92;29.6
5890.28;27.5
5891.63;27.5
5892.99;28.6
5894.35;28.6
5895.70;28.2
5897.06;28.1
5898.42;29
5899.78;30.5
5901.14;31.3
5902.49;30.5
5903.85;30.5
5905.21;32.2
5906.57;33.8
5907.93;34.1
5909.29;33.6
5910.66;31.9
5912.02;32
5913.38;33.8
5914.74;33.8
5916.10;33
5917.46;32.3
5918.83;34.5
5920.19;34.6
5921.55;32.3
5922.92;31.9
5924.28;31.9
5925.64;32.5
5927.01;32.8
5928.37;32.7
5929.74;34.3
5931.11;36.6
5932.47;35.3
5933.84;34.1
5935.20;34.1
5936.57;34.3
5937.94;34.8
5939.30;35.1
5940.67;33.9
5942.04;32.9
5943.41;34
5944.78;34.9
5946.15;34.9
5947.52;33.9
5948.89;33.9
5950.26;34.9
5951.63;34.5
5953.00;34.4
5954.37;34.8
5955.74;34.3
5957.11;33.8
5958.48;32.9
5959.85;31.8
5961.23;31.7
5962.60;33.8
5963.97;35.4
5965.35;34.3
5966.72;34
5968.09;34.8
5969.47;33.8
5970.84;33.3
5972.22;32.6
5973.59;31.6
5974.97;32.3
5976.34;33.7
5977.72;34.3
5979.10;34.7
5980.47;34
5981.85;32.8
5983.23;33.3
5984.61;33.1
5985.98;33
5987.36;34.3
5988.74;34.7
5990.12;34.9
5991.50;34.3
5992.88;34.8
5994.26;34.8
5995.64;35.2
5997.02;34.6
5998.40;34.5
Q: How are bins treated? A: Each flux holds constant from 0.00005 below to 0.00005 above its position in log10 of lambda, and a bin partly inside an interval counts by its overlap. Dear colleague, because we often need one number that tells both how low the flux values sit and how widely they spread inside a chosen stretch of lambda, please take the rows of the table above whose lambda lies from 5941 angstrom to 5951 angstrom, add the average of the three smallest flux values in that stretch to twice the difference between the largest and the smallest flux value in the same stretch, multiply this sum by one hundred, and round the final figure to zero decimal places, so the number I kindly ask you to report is 3757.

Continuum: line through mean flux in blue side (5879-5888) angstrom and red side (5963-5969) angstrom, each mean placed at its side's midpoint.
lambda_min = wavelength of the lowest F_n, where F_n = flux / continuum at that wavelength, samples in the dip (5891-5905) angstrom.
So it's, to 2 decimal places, 5891.63 angstrom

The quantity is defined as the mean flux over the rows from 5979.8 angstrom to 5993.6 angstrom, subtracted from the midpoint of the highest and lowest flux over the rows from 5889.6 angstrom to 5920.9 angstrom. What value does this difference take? -2.9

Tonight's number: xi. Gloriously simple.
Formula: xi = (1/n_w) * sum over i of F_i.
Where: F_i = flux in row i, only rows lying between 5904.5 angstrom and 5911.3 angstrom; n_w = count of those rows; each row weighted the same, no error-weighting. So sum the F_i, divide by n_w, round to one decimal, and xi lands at 33.1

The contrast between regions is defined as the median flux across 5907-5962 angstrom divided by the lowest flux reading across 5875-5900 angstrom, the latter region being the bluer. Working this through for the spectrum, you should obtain 1.23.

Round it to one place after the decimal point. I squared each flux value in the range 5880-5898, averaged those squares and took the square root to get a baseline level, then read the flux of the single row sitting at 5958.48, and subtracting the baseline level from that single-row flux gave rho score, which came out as 2.3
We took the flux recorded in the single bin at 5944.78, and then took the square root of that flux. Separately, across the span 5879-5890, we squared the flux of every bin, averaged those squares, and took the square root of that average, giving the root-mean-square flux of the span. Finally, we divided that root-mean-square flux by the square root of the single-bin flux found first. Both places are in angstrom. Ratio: 5.6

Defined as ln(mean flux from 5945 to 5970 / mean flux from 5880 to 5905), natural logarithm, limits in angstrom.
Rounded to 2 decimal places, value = 0.11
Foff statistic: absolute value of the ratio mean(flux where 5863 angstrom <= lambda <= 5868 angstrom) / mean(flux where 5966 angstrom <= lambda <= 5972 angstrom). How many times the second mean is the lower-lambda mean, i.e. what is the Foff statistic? 0.99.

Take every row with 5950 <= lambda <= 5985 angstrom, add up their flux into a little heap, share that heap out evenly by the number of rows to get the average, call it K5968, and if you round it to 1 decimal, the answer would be 33.6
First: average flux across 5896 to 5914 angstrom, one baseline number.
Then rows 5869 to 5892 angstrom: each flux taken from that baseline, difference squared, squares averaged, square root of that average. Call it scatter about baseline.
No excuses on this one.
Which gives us 2.9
